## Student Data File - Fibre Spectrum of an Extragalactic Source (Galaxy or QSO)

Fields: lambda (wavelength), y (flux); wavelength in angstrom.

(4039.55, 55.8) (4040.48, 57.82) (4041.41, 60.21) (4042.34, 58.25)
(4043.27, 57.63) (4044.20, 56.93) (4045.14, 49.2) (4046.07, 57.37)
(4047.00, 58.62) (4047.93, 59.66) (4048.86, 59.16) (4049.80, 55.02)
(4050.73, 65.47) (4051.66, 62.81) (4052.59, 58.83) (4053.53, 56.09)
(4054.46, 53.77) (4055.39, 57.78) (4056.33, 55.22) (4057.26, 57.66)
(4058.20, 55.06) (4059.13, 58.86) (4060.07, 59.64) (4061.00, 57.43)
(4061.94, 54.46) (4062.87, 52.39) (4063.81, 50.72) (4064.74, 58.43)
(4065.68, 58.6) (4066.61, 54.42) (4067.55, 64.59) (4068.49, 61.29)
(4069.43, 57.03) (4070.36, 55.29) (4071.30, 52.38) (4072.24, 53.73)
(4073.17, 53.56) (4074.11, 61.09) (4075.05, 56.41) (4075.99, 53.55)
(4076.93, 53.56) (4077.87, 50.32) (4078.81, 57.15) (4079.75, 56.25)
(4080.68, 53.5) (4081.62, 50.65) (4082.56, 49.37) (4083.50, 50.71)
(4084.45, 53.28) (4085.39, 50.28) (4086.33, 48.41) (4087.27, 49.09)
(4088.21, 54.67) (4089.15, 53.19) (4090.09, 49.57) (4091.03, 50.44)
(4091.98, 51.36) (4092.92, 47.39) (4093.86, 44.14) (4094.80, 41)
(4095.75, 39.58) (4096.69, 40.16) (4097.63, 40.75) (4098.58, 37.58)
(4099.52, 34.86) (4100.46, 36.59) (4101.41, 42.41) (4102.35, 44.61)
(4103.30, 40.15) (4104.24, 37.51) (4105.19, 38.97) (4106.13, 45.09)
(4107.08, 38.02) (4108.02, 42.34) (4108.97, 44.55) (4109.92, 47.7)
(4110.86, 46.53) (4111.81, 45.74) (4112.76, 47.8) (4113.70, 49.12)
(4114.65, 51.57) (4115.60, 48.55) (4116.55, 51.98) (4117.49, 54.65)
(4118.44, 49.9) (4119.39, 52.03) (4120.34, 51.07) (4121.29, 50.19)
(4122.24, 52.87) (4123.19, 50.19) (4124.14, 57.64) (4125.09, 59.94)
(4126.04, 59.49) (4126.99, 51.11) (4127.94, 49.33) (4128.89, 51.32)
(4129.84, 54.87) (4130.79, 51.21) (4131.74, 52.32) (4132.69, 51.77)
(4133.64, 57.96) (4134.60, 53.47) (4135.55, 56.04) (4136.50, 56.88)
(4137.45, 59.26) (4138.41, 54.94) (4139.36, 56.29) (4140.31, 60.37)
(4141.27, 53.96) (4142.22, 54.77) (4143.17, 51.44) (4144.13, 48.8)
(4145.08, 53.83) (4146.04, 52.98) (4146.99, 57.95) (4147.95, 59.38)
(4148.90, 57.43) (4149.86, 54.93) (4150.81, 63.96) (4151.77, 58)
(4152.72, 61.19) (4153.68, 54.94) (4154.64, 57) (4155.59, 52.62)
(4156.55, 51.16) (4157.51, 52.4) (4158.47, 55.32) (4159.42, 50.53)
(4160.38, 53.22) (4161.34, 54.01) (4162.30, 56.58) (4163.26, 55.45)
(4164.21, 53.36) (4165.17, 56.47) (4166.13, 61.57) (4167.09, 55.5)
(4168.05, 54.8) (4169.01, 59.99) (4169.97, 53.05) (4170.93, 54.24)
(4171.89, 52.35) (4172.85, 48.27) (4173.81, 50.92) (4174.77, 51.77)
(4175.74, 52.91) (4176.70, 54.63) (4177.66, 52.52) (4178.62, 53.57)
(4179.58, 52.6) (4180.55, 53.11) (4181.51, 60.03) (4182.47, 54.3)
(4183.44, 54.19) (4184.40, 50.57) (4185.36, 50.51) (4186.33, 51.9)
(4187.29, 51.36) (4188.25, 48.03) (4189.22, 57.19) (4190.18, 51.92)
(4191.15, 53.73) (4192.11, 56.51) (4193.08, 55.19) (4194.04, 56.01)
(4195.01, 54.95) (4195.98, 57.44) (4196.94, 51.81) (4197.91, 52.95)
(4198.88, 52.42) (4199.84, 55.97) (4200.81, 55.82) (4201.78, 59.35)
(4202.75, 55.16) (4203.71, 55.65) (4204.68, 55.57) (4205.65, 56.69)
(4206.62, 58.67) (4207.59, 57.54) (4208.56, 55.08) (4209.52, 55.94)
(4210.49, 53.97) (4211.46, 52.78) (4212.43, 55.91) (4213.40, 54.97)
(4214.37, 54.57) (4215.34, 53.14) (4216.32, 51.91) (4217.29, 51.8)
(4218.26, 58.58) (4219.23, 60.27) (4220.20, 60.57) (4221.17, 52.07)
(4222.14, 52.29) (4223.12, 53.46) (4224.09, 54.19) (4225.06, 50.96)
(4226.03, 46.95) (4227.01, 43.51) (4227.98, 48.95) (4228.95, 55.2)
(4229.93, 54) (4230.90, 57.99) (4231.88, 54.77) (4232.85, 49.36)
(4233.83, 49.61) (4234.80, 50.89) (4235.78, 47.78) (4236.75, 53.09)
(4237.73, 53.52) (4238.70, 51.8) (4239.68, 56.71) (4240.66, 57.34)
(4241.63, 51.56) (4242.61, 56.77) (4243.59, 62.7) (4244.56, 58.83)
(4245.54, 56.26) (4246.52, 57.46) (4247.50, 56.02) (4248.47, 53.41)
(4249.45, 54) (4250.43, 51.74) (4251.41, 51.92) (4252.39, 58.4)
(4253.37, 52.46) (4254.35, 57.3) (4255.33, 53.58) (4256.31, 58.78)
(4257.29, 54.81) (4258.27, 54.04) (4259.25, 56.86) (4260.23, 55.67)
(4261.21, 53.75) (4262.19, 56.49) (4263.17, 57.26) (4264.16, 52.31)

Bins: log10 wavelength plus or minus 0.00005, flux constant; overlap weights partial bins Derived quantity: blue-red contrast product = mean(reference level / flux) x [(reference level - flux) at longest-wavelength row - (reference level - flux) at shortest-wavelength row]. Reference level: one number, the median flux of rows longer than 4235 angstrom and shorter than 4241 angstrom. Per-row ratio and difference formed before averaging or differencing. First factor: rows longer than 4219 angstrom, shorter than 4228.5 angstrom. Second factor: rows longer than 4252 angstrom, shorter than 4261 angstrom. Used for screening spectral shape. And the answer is 2.8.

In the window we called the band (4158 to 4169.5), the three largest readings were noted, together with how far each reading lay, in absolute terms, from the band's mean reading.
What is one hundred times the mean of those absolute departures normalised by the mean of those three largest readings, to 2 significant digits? 3.5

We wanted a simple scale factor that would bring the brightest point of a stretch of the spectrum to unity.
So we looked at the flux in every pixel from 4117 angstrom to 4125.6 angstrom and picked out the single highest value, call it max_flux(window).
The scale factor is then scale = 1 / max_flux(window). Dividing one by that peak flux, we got 0.0167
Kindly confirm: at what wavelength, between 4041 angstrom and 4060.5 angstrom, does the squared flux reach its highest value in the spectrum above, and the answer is 4050.73 angstrom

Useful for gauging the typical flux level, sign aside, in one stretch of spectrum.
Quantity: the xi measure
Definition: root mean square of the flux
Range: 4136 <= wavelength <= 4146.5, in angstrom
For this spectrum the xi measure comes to 55.0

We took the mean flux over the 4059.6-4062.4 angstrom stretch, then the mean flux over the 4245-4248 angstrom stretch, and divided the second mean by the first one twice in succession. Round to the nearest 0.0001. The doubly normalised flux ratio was 0.0173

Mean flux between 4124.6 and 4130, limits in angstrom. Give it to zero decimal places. 54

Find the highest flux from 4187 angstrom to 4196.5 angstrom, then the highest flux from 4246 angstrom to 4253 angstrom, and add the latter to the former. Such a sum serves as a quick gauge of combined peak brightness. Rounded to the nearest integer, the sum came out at 116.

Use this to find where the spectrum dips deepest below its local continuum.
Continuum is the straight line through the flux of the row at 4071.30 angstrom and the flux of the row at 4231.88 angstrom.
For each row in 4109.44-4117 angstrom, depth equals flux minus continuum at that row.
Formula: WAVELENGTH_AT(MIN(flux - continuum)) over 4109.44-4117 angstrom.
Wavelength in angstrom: 4111.81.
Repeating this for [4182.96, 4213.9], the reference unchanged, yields 4188.25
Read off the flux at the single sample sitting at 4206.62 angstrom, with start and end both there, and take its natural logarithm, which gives 4.07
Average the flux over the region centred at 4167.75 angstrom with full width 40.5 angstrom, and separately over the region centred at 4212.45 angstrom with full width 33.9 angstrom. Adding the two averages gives 108.9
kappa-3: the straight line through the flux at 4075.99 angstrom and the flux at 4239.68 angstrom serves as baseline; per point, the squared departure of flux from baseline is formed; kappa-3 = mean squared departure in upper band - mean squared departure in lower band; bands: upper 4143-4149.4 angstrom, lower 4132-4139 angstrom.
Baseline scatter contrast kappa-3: 6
